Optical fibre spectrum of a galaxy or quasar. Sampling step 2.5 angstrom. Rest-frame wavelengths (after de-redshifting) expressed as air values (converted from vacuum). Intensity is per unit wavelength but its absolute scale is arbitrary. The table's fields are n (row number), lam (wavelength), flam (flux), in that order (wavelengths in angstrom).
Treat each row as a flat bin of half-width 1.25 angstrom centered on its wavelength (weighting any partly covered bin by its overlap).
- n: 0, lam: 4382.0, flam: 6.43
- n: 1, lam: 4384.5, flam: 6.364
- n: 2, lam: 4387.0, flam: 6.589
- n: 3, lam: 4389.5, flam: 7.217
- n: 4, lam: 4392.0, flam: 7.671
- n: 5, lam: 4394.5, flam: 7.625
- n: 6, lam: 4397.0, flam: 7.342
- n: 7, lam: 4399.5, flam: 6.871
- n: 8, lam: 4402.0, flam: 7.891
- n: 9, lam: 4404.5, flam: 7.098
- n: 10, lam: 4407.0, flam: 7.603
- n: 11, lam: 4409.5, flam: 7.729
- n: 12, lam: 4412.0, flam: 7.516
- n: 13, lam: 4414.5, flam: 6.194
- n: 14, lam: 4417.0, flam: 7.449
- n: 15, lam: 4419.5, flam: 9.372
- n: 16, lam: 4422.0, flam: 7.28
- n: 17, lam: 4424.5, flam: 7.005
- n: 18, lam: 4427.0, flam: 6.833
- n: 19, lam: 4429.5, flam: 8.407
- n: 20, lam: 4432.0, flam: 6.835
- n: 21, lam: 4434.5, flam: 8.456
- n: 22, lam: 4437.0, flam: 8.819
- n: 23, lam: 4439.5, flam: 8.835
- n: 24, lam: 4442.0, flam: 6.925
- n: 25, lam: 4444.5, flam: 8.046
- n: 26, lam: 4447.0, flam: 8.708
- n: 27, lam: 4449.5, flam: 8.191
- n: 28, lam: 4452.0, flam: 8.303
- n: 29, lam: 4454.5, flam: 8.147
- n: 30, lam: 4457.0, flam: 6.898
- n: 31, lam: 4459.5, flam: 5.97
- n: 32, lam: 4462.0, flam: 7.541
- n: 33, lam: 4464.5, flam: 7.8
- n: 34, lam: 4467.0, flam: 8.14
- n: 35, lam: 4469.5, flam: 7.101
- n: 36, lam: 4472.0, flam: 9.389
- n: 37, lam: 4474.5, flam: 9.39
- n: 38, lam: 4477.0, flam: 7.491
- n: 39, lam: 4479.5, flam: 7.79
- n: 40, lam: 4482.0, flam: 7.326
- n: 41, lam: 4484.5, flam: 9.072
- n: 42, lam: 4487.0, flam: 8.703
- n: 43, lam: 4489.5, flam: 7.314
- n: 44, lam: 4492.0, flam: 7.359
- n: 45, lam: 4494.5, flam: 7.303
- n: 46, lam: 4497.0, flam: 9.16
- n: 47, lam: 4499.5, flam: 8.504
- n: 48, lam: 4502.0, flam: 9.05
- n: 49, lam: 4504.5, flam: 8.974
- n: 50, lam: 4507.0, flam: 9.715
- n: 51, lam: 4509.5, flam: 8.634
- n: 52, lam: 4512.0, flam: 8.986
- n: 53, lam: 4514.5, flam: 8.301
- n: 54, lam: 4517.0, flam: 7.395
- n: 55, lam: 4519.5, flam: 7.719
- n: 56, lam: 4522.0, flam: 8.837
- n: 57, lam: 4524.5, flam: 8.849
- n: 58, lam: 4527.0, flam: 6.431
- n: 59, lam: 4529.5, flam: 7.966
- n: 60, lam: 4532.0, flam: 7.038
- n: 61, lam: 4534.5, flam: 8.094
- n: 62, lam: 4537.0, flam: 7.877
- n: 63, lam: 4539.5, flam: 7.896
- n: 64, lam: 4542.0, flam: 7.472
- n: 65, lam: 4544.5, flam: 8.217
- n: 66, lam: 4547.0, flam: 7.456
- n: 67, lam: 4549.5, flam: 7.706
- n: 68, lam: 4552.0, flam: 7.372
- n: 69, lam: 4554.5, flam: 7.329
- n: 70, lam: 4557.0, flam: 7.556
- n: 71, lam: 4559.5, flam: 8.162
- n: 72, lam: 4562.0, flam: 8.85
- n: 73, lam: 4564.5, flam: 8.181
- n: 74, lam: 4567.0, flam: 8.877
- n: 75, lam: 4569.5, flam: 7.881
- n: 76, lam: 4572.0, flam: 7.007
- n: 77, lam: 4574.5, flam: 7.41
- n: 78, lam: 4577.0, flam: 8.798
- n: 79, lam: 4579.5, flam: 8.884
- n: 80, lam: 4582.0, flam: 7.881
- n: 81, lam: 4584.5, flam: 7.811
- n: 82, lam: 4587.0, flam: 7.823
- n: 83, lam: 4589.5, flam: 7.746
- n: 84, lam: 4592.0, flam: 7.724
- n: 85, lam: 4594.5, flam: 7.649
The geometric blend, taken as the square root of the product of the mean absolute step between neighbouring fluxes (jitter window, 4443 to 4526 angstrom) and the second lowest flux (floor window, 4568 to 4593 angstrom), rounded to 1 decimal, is 2.3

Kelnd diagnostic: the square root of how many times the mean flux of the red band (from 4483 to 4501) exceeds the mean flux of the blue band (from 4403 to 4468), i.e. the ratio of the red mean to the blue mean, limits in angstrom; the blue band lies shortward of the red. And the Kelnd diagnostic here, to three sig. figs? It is 1.03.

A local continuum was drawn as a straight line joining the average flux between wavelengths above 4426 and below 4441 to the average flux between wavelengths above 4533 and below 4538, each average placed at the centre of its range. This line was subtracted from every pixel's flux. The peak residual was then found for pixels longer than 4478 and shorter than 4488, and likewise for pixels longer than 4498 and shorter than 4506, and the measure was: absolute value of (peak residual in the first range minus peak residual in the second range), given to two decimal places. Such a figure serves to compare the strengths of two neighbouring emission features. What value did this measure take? 0.01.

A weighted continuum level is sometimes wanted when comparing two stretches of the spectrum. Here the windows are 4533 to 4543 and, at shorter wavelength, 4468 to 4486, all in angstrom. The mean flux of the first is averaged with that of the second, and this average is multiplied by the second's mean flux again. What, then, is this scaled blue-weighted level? 66.0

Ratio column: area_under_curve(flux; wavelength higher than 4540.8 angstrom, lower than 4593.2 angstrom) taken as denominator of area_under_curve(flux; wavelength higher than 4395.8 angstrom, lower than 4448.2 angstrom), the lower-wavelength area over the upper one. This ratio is 0.970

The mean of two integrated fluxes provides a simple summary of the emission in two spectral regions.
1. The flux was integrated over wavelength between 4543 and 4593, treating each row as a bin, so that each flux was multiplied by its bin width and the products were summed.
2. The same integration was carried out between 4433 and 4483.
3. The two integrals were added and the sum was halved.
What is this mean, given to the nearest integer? 397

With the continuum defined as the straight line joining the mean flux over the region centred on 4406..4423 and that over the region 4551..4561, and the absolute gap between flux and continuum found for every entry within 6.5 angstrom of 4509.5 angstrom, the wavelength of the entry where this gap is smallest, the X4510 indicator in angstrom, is 4514.5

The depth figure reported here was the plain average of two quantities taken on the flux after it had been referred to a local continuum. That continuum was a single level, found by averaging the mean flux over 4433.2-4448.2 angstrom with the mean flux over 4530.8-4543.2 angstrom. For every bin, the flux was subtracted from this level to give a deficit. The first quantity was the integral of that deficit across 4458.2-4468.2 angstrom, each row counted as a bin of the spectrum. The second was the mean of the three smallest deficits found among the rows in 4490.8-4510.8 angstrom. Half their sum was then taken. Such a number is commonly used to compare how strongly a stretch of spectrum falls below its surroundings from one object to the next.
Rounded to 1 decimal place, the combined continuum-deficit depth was 2.5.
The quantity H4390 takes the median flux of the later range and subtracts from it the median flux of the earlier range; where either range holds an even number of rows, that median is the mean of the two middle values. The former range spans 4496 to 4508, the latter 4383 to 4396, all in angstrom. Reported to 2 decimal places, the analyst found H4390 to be 1.83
